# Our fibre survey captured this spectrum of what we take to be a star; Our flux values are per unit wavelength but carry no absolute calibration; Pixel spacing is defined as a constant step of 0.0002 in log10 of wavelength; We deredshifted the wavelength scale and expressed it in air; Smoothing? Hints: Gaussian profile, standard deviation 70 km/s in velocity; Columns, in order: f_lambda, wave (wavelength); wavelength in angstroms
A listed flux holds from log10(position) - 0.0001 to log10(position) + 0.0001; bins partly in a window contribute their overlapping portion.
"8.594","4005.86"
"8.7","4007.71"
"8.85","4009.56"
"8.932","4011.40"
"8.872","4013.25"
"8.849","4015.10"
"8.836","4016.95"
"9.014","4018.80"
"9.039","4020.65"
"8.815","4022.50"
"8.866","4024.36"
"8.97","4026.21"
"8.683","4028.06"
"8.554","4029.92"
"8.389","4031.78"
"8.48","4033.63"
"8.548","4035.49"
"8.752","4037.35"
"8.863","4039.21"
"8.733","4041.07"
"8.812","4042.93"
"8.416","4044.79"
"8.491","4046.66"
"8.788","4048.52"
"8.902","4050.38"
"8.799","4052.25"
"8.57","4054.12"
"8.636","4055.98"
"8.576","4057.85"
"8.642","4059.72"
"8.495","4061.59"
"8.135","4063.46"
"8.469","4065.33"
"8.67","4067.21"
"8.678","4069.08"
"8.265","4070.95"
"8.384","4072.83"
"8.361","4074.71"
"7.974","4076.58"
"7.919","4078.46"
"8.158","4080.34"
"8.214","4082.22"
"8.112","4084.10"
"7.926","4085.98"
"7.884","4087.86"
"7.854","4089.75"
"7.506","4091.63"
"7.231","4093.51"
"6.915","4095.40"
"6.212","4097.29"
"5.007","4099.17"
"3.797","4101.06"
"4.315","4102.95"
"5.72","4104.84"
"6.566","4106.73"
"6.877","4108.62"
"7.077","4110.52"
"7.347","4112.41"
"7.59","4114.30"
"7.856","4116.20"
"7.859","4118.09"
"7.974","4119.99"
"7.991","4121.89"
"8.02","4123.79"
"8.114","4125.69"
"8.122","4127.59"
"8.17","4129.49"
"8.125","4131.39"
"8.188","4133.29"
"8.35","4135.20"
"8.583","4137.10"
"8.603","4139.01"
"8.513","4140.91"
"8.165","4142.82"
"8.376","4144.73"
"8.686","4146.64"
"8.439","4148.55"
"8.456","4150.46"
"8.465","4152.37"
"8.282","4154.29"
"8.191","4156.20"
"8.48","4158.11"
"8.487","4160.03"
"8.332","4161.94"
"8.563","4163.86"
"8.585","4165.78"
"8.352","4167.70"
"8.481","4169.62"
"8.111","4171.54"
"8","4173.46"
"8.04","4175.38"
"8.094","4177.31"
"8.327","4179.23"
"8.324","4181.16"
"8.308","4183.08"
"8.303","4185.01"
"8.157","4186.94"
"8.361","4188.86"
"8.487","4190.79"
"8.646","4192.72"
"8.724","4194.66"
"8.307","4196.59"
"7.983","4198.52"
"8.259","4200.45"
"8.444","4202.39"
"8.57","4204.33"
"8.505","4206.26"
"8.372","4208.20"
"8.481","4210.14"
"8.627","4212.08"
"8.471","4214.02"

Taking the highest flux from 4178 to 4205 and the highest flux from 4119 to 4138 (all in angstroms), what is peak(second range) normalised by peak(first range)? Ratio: 0.984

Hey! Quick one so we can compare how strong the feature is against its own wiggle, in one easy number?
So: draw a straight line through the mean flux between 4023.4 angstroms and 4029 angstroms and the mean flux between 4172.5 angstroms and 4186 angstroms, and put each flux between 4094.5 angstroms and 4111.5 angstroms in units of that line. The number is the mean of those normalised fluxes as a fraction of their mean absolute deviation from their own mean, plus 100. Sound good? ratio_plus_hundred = 106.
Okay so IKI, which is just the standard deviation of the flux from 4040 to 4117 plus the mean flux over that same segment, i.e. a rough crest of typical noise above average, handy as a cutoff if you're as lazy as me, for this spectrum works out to 8.9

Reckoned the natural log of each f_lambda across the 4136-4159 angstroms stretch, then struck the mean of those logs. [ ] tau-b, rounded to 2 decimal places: 2.13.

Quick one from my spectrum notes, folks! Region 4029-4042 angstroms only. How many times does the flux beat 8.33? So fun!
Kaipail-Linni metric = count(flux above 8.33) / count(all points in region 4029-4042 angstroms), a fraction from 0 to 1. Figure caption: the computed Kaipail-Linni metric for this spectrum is 1.0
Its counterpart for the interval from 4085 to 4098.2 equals 0.0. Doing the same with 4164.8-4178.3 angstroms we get 0.4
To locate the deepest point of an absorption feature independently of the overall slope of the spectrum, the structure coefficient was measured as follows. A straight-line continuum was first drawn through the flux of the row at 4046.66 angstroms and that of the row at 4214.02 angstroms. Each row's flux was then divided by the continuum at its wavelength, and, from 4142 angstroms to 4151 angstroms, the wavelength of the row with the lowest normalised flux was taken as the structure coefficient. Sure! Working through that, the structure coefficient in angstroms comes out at 4142.82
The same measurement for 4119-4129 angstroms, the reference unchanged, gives 4119.99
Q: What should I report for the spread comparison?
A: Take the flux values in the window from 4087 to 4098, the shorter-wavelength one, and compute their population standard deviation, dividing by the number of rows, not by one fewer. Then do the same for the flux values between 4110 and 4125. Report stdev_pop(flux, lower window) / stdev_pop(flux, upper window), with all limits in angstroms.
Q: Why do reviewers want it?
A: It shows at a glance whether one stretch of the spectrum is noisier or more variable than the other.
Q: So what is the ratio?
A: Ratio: 1.8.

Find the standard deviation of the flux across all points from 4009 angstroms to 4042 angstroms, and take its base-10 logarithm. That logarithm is -0.7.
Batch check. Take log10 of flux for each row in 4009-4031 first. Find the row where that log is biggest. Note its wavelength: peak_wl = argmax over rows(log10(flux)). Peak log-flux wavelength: 4020.65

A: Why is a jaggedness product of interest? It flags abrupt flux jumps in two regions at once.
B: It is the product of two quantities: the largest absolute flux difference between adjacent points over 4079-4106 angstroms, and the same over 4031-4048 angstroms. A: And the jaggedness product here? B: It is 0.56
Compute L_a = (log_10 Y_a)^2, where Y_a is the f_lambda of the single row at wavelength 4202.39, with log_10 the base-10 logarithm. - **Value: 0.858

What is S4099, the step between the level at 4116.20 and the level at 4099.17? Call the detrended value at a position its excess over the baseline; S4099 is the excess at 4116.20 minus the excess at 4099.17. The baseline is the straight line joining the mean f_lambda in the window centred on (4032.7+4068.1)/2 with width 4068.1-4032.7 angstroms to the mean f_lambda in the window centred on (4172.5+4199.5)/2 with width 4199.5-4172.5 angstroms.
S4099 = 2.9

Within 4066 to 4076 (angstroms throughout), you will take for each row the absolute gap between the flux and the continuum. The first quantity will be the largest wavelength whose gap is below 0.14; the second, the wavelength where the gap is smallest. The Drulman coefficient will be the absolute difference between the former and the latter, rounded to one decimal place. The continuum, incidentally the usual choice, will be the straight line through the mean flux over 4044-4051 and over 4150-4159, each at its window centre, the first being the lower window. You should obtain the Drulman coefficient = 1.9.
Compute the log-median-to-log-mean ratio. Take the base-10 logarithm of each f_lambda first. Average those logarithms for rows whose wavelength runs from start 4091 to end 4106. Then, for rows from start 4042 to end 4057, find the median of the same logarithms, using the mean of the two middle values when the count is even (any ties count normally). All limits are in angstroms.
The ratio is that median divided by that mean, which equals 1.25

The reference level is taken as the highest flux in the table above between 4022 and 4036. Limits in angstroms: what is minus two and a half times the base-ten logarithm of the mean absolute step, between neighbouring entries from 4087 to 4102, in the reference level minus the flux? 0.6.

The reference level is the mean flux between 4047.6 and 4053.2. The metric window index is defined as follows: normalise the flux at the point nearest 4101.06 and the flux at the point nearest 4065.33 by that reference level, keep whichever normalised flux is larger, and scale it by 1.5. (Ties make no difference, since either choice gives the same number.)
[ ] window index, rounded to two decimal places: 1.44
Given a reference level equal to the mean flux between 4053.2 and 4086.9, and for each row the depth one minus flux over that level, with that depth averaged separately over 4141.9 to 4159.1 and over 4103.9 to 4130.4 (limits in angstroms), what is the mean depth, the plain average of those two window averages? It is 0.05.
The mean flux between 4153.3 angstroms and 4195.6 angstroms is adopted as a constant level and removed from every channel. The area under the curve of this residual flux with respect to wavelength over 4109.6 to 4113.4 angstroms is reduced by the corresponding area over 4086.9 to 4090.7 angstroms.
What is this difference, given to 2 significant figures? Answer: -2.5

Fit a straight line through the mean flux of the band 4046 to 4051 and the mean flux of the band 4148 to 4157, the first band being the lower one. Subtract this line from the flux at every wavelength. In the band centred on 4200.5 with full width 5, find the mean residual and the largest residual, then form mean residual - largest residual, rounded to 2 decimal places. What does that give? -0.22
